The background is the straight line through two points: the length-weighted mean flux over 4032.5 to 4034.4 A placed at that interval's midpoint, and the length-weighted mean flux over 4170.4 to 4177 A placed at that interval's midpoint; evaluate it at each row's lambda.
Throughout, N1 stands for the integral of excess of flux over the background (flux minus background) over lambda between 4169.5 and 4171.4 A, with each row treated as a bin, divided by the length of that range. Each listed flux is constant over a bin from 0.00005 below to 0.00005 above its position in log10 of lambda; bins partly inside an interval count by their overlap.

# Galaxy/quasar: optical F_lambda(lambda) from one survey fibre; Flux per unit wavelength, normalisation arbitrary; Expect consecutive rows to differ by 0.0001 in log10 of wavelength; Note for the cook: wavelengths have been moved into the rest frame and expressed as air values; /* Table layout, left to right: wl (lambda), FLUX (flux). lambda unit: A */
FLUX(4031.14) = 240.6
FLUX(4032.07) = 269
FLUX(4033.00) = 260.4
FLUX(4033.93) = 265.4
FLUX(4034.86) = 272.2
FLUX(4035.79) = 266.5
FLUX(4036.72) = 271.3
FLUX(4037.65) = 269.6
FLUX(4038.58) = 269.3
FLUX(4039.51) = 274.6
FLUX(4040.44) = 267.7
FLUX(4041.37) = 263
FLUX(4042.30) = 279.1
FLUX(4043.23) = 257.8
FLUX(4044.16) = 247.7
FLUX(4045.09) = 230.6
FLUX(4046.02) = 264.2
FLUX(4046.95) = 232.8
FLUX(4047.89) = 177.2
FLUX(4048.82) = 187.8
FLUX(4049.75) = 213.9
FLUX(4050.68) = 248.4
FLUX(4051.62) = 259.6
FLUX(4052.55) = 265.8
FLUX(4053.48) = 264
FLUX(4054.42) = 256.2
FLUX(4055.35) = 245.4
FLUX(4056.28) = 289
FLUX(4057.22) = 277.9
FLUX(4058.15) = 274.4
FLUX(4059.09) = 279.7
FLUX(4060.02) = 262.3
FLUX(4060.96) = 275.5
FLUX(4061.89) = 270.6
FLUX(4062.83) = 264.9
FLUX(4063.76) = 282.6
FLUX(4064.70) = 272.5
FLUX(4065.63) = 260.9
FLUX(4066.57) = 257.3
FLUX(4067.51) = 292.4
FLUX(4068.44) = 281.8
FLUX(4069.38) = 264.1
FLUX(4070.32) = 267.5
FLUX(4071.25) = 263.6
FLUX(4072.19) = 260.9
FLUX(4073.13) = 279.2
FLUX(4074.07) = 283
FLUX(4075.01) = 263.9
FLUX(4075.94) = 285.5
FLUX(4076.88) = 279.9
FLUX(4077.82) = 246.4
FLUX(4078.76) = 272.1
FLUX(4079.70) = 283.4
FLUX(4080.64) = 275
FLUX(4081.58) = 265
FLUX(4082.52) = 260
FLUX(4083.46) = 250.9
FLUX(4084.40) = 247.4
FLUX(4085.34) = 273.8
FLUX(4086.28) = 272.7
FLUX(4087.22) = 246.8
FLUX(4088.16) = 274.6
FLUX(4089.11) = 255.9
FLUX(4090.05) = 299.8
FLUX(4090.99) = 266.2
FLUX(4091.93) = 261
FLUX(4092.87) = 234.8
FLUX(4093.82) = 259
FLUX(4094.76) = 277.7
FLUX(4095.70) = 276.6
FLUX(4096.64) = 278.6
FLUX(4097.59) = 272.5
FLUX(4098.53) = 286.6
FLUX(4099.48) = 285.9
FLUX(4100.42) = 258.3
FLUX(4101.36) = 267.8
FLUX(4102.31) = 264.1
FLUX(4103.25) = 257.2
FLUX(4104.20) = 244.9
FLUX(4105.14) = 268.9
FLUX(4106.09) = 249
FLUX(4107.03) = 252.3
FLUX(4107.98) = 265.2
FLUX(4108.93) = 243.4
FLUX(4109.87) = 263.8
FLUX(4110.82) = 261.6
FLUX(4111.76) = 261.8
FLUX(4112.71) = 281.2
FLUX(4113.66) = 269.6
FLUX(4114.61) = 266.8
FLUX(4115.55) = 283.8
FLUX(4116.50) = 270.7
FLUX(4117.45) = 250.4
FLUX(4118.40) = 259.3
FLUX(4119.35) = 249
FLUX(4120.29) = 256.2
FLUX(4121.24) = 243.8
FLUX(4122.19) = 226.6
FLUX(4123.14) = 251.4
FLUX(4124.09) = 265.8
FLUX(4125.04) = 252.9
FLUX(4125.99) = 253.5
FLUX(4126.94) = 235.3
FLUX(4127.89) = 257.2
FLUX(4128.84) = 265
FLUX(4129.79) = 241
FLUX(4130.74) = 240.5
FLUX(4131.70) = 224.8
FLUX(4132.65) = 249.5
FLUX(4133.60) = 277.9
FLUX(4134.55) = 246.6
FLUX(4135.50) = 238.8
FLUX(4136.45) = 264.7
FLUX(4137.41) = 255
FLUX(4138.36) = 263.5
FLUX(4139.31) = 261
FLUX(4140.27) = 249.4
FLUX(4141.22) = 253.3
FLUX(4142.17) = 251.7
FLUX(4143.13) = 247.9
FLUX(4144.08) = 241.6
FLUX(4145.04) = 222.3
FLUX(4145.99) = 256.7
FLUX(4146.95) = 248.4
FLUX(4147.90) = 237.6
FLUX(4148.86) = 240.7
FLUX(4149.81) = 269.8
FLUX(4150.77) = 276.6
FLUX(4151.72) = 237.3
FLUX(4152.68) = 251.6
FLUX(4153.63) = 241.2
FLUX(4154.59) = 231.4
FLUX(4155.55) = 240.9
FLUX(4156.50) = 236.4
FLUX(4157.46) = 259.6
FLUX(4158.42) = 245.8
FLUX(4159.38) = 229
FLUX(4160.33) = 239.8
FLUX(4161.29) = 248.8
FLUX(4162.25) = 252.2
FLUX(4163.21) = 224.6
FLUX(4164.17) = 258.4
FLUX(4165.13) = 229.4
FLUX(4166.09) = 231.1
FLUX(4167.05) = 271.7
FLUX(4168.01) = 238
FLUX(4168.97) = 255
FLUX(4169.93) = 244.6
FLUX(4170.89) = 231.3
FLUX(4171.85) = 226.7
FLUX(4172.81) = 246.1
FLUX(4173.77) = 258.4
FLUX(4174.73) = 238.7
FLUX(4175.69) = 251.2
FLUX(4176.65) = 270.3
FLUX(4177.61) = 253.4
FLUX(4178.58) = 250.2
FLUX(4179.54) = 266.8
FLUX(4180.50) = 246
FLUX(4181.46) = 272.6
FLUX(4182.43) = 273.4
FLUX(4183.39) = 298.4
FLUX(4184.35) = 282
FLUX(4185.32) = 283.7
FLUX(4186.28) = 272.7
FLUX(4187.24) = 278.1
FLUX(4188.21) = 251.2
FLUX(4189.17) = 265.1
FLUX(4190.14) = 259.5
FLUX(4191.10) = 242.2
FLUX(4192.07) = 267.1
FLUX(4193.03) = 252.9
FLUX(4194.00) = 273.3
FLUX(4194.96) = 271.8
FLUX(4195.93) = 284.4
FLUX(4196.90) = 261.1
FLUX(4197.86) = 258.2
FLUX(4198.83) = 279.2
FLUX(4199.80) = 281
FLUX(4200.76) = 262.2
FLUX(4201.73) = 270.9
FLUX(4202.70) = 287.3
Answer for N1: -9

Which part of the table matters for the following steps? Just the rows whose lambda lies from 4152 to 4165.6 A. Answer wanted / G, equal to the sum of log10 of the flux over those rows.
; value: 33.4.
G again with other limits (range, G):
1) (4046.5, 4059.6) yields 33.5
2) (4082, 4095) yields 33.9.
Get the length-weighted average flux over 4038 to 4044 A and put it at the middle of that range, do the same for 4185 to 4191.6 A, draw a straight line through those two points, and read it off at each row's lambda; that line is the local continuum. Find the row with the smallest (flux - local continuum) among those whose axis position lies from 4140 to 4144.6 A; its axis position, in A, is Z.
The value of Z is 4144.08 A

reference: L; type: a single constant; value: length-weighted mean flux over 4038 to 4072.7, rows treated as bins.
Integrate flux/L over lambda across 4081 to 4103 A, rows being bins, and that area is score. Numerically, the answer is 23 A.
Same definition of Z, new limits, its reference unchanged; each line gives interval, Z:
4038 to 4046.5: 4045.09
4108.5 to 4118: 4108.93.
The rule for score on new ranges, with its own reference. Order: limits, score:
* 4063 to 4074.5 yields 12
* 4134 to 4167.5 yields 32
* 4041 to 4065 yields 24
